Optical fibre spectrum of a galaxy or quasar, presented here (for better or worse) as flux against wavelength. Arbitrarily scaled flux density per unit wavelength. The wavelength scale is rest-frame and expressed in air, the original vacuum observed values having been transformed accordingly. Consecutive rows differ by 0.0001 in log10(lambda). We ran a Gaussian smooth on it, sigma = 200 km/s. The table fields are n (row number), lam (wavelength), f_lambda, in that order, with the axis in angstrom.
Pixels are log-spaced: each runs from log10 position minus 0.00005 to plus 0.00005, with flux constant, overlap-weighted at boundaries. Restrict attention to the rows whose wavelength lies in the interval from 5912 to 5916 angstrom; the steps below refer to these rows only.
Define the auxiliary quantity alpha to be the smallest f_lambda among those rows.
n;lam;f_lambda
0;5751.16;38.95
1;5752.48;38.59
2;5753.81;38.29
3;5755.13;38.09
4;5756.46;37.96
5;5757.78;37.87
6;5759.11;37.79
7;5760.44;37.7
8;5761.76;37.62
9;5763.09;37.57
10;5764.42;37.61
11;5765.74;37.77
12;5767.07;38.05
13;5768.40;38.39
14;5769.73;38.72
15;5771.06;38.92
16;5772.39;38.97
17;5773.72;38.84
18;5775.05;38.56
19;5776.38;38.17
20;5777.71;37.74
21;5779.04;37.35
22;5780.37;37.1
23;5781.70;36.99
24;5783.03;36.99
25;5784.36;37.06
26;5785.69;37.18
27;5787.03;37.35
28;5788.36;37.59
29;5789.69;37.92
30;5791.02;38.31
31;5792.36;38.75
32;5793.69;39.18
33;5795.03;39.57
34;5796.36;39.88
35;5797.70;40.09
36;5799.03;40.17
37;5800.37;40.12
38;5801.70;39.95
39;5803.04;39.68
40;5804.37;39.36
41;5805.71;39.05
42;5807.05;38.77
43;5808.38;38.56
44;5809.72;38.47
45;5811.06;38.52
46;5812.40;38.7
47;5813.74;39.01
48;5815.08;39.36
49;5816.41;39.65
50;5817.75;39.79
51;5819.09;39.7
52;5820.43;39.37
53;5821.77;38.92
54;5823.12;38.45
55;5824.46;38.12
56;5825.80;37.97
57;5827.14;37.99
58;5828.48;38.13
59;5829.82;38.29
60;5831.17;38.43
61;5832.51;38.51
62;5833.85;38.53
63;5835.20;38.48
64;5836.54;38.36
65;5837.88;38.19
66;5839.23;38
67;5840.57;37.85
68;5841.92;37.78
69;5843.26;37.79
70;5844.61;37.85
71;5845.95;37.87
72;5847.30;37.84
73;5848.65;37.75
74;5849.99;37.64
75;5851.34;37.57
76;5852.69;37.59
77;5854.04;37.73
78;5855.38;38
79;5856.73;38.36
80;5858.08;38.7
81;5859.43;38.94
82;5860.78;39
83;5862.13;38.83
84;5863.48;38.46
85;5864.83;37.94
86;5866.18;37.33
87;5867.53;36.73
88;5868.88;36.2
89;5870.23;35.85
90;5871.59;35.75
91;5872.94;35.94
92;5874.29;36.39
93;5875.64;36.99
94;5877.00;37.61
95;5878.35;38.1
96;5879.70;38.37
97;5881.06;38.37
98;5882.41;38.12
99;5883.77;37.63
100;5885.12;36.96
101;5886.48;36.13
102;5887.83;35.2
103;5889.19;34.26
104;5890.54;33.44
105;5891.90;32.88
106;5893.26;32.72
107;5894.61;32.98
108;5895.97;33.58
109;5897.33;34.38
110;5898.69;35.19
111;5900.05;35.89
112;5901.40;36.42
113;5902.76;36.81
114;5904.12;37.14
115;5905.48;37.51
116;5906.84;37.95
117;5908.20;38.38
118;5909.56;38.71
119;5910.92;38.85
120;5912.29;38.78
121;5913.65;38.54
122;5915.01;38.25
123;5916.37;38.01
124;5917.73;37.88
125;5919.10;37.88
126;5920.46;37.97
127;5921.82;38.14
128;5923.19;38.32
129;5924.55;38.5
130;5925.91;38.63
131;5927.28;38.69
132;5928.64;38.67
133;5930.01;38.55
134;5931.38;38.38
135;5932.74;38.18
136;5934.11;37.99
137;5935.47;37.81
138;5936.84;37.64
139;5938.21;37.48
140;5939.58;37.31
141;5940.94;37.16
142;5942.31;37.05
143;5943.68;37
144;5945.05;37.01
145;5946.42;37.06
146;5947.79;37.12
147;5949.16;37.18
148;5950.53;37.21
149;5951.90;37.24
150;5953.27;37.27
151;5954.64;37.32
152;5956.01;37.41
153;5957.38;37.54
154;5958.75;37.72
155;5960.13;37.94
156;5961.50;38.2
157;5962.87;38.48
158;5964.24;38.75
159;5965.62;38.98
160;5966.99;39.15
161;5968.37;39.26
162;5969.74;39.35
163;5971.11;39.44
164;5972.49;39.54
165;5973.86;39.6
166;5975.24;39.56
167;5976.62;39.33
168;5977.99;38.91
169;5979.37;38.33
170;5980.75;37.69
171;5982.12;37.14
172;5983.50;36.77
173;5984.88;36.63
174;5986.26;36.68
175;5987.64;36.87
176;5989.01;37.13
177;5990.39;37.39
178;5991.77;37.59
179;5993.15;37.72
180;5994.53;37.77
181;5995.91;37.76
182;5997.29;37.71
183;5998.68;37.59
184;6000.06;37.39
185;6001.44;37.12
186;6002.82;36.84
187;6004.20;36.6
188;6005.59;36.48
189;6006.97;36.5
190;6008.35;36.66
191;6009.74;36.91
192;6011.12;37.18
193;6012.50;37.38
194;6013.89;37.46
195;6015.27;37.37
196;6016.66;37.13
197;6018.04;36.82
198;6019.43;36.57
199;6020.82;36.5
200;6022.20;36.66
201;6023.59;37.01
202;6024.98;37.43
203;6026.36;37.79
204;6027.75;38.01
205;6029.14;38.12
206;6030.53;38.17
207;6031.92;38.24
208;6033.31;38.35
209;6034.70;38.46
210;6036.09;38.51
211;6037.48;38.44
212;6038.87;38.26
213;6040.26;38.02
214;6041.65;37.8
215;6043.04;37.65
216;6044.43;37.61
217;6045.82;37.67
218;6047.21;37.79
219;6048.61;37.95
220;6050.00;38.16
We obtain 38.25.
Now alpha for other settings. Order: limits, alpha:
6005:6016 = 36.48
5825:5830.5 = 37.97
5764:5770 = 37.61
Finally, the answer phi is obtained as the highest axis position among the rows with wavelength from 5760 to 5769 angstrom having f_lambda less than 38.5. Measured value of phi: 5768.40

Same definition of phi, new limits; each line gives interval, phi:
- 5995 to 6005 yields 6004.20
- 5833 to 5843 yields 5841.92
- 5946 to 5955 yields 5954.64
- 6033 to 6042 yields 6041.65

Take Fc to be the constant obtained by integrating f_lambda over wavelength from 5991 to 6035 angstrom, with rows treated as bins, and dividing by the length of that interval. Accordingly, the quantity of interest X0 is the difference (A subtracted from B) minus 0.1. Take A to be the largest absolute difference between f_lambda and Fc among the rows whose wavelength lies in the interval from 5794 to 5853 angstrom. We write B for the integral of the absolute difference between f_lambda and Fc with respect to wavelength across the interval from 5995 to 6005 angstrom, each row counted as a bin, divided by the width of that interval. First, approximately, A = 2.8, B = 0.4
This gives -2.6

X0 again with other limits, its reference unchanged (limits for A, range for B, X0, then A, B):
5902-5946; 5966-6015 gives -0.8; 1.5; 0.8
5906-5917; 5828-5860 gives -0.9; 1.5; 0.8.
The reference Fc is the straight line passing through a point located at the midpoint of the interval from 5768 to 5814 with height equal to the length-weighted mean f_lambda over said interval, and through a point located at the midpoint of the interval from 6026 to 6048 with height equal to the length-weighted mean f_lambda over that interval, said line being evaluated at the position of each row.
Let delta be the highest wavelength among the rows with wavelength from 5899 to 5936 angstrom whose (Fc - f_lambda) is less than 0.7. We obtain 5935.47 angstrom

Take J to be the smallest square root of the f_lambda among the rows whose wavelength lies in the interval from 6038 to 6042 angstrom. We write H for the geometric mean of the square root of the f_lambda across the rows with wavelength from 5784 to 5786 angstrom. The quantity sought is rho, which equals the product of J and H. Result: 37.5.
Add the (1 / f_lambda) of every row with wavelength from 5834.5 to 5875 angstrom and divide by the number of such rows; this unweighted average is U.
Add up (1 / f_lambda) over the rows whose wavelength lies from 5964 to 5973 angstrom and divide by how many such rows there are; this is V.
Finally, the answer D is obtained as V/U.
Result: 0.96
